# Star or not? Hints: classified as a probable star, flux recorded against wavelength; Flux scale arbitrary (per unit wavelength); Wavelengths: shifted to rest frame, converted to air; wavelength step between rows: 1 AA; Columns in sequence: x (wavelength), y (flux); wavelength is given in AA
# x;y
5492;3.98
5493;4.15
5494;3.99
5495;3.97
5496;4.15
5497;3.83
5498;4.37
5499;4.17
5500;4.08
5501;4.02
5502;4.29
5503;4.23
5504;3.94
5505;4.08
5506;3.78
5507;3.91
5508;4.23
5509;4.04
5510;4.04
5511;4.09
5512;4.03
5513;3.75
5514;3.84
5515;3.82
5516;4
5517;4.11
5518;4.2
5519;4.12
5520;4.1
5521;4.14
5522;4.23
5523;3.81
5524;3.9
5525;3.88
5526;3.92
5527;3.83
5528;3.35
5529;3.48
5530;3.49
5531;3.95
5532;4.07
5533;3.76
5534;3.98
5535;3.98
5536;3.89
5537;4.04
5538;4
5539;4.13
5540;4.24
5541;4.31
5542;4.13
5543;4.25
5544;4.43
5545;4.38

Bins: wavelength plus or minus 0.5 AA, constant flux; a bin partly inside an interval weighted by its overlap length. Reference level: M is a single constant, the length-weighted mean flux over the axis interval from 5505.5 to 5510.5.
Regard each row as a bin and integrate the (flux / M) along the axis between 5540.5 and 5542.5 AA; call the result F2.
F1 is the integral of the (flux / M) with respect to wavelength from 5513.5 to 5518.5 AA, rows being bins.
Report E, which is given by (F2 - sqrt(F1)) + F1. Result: 4.9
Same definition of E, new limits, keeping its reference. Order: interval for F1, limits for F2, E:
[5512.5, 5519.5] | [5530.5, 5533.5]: 7.3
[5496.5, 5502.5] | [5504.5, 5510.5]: 9.7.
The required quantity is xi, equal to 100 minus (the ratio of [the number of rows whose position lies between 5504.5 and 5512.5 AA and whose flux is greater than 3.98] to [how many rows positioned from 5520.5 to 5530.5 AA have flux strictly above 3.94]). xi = 97.0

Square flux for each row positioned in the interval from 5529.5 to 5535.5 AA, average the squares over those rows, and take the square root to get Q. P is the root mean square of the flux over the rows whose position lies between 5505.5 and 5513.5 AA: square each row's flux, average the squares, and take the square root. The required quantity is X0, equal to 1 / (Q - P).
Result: -9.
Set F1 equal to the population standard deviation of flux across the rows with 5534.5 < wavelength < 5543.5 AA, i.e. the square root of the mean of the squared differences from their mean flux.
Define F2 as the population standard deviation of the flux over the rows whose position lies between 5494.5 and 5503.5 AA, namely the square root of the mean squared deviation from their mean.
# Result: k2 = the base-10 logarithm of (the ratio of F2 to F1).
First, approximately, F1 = 0.133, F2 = 0.158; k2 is 0.07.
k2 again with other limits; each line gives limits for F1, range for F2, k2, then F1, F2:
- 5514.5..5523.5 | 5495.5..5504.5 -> 0.05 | 0.144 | 0.162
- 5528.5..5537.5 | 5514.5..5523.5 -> -0.17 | 0.212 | 0.144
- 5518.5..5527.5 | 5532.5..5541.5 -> 0.04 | 0.146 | 0.160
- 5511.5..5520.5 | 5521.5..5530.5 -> 0.24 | 0.148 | 0.260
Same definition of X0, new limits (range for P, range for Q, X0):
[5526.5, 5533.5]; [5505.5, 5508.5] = 4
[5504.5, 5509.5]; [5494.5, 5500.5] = 11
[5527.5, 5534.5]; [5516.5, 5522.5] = 2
